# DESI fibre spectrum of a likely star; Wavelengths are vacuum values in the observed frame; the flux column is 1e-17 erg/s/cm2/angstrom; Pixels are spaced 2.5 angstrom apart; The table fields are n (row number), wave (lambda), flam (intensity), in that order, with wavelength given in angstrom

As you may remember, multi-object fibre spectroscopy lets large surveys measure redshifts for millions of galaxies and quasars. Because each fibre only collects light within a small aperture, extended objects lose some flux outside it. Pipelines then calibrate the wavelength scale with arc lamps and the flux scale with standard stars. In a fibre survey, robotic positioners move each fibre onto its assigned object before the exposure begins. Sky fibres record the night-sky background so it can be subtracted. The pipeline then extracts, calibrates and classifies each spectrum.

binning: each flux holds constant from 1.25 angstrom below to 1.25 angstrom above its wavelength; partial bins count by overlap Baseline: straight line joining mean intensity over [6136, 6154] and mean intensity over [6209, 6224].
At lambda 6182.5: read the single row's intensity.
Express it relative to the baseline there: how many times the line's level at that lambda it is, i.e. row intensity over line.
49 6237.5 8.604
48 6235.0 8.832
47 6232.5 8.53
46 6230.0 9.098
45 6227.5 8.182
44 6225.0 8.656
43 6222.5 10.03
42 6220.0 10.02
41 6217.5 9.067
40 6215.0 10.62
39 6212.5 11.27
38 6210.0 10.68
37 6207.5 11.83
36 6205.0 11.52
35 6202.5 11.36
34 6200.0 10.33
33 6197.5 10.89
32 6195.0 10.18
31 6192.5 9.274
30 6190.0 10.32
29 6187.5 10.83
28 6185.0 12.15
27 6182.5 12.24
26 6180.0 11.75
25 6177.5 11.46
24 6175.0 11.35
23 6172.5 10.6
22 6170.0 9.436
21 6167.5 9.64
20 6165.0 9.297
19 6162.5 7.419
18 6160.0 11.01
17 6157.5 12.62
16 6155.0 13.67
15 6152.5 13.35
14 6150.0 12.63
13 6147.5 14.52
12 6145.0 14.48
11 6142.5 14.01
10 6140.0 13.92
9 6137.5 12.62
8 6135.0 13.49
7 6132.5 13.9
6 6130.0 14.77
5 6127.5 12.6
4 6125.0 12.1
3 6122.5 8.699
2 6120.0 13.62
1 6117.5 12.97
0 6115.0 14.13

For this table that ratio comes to 1.03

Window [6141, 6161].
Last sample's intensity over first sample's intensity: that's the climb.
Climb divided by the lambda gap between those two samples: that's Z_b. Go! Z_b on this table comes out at -0.17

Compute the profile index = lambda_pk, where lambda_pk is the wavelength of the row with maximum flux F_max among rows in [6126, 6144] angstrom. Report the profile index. 6130.0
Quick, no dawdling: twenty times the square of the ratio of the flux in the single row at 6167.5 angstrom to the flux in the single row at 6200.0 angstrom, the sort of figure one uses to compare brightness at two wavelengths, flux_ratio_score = 17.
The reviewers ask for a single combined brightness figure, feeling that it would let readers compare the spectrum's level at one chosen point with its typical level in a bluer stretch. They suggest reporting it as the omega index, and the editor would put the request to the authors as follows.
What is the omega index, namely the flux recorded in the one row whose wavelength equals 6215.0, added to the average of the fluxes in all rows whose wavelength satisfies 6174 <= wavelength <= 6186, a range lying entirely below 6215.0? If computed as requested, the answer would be 22.4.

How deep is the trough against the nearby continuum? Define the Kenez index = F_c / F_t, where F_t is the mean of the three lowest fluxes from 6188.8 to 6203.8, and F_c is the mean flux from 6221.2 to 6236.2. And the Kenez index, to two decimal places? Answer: 0.90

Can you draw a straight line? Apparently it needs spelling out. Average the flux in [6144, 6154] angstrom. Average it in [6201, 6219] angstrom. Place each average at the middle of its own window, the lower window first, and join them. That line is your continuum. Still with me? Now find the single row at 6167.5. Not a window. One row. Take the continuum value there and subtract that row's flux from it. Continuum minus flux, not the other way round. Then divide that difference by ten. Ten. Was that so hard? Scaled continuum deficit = 0.32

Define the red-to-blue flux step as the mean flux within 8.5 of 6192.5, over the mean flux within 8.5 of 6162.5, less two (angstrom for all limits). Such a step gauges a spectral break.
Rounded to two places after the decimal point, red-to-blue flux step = -0.99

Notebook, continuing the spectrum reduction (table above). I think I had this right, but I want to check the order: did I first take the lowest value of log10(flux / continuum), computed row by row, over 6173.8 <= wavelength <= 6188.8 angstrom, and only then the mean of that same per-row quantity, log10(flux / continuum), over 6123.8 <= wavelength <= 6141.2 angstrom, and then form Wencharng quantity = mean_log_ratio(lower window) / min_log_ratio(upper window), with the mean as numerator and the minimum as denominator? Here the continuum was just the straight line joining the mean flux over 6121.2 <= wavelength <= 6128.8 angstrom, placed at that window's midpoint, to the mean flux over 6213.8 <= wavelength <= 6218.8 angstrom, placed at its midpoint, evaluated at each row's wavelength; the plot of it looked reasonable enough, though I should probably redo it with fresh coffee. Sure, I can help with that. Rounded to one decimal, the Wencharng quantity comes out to 3.4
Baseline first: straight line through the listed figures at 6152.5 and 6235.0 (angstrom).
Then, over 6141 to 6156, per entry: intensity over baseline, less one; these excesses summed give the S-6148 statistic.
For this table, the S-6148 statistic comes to 0.1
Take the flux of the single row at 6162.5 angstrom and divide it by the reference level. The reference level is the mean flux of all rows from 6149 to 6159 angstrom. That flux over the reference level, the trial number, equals 0.57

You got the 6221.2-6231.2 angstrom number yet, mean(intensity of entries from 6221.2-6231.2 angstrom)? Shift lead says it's 9.0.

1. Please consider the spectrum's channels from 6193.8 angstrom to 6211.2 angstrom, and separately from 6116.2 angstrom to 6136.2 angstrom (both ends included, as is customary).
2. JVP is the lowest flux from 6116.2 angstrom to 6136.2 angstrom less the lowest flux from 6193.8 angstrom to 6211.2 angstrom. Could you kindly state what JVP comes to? -1.5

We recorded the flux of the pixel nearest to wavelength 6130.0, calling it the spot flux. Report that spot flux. 14.77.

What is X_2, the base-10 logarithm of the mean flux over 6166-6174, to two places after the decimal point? 1.00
